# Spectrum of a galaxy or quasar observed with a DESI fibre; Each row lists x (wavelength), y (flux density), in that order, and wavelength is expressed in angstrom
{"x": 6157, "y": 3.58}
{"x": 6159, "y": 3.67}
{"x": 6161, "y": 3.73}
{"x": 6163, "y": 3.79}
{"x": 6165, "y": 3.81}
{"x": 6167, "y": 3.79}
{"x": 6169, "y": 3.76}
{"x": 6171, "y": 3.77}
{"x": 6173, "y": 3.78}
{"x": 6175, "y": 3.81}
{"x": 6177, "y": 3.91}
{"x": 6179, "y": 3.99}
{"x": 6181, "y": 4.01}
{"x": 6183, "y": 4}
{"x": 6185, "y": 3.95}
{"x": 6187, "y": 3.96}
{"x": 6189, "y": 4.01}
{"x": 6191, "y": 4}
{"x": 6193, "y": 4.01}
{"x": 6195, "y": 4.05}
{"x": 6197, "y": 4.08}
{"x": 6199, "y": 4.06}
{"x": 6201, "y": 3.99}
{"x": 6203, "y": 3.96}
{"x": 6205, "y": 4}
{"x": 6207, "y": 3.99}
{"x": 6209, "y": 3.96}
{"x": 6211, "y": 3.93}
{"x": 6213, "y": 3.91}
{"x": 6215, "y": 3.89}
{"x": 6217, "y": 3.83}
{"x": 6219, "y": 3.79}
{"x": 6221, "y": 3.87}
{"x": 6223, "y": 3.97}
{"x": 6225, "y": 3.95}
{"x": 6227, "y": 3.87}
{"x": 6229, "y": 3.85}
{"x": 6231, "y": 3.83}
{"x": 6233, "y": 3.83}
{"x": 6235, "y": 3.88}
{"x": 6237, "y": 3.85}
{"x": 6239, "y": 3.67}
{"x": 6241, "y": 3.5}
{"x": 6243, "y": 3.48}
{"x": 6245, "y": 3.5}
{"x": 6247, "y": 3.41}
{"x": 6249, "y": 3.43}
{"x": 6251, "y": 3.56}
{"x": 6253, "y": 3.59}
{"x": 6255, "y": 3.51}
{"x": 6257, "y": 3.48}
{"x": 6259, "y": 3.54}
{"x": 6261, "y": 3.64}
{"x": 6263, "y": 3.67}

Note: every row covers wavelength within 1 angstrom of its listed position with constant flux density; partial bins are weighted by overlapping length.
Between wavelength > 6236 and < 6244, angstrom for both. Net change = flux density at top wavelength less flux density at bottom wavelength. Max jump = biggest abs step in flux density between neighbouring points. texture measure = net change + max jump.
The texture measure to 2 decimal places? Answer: -0.19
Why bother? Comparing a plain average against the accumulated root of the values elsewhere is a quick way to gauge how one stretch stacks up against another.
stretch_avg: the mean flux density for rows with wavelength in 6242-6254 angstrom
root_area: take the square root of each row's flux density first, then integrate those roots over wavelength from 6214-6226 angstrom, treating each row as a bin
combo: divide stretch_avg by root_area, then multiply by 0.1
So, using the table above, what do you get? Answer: 0.0148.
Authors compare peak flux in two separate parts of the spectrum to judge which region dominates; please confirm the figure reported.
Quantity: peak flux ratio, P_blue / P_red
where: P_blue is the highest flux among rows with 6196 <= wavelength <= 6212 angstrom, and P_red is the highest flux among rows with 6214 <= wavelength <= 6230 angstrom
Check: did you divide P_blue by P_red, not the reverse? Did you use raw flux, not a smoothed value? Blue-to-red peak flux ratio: 1.03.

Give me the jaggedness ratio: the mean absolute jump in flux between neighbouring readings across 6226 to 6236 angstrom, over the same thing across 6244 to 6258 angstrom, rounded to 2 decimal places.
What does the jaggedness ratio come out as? 0.36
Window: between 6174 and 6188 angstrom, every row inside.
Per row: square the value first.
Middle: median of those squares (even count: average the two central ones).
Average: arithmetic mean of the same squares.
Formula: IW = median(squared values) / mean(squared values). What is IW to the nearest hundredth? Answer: 1.01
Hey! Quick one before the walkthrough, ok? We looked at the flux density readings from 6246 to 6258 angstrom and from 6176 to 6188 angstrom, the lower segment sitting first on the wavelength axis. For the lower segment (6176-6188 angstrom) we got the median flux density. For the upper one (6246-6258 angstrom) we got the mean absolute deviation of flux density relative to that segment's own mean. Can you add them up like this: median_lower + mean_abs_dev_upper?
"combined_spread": 4.03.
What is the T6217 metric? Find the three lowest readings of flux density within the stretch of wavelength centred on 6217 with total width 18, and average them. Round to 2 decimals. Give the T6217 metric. 3.83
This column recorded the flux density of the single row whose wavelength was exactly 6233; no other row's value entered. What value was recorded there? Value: 3.83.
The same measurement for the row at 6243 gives 3.48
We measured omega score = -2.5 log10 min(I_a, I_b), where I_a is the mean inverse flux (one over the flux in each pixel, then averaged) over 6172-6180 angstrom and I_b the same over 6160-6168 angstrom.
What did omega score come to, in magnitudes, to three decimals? 1.469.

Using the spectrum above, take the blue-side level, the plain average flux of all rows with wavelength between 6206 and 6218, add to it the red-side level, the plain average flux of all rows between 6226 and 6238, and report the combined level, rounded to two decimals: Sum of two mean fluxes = 7.77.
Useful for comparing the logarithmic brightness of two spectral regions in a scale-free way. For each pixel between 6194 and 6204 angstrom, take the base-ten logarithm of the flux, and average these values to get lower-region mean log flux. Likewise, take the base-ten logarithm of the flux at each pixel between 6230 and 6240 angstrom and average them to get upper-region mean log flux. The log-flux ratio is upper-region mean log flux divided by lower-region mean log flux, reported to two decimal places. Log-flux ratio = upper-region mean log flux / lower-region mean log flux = 0.96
